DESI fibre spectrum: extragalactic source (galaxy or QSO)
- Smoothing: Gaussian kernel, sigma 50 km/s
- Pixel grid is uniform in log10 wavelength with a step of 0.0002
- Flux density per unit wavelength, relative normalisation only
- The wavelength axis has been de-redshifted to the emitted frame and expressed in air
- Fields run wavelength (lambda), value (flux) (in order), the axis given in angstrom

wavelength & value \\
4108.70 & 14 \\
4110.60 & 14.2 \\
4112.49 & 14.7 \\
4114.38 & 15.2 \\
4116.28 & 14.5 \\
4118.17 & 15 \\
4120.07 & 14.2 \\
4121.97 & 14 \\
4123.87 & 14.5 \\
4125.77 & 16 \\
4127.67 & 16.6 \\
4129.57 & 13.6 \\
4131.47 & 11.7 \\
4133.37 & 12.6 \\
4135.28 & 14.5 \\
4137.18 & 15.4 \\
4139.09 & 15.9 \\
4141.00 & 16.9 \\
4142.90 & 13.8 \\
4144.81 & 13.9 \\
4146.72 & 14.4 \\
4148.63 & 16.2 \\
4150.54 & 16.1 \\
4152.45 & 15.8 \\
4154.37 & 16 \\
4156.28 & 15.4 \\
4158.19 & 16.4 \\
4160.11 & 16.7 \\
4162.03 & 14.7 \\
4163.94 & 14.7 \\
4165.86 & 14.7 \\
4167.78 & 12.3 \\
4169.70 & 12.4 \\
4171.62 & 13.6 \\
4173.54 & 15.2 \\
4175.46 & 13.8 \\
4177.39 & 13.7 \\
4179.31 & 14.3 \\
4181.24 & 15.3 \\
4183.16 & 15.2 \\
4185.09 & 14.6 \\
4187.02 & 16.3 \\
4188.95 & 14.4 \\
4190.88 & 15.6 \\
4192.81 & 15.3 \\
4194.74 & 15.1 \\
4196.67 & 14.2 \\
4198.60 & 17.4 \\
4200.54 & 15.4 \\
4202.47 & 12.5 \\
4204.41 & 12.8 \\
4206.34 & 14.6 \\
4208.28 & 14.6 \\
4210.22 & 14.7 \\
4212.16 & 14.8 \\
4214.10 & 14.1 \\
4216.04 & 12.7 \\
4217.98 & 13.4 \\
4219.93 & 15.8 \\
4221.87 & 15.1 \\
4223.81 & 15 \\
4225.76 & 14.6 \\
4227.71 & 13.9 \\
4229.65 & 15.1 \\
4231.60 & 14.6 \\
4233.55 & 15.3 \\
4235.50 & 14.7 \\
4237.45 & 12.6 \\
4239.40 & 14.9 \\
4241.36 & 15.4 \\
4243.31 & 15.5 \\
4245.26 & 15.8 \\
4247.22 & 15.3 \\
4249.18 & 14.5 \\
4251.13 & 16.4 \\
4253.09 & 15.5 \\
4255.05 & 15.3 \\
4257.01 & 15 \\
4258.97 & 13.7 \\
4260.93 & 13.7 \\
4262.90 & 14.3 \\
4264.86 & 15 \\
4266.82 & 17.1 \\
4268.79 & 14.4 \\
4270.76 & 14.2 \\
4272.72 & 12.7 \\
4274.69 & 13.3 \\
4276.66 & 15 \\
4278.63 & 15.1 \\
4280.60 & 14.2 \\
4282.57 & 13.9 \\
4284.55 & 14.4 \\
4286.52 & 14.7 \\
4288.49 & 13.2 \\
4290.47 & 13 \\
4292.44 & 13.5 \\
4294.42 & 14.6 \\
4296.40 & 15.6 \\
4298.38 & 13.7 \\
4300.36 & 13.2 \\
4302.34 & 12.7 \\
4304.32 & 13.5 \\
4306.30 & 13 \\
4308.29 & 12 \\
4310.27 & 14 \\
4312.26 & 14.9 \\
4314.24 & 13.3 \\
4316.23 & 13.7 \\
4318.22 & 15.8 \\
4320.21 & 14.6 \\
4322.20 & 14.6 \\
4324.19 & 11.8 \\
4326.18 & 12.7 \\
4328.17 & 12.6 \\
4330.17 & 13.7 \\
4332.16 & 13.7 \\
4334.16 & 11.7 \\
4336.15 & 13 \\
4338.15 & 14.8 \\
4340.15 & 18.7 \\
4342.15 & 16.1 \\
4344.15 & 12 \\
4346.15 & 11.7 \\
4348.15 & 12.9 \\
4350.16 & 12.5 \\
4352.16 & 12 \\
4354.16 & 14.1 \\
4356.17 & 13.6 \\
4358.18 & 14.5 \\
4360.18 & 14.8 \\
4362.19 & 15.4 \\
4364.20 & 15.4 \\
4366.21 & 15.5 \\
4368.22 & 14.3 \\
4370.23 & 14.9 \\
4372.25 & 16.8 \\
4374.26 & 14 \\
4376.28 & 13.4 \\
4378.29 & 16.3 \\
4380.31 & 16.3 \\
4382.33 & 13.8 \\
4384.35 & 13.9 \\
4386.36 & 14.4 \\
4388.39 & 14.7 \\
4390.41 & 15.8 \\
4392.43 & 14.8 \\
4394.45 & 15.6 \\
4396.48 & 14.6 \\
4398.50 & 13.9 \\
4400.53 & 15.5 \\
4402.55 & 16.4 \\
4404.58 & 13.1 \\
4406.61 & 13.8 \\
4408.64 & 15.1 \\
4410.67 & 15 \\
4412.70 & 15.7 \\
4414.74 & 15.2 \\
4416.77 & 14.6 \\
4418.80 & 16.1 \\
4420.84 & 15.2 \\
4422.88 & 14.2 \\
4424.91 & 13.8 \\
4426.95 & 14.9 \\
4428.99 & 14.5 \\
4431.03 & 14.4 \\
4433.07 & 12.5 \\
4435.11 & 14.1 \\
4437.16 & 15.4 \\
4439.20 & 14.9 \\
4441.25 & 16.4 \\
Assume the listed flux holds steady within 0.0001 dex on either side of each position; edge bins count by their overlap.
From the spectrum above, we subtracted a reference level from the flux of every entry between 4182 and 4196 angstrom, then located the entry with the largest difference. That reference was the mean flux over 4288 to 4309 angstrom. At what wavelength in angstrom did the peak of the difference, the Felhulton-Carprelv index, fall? 4187.02 angstrom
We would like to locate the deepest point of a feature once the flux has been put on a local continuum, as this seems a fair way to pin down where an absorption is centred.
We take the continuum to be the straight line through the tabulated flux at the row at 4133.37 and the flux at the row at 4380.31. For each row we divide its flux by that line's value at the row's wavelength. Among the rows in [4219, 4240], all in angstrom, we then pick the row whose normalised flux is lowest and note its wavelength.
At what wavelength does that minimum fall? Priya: 4237.45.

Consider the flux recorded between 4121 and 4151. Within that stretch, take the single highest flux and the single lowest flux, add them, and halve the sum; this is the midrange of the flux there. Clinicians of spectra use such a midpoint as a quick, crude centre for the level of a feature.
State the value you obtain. 14.3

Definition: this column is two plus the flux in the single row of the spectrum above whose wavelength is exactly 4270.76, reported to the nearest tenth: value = 16.2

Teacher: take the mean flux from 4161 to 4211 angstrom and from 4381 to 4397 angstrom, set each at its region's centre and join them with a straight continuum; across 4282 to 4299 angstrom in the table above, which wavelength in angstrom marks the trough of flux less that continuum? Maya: 4290.47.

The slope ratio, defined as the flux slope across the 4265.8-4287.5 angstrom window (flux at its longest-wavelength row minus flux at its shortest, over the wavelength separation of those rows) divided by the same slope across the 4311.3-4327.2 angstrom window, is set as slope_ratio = 0.8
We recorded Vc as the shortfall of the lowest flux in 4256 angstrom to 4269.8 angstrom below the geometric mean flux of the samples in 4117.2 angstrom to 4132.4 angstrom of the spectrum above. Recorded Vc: 0.7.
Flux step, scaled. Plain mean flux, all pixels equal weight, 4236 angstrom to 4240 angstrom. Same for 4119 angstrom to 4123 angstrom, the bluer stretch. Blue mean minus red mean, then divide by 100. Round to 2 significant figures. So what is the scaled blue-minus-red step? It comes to 0.0035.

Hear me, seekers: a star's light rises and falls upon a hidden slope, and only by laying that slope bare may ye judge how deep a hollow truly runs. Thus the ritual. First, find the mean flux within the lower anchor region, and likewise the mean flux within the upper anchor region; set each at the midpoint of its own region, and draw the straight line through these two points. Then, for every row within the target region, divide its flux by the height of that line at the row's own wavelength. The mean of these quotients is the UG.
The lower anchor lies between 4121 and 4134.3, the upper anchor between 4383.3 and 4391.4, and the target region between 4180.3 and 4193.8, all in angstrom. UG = 1.07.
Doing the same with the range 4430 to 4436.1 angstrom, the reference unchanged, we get 0.92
